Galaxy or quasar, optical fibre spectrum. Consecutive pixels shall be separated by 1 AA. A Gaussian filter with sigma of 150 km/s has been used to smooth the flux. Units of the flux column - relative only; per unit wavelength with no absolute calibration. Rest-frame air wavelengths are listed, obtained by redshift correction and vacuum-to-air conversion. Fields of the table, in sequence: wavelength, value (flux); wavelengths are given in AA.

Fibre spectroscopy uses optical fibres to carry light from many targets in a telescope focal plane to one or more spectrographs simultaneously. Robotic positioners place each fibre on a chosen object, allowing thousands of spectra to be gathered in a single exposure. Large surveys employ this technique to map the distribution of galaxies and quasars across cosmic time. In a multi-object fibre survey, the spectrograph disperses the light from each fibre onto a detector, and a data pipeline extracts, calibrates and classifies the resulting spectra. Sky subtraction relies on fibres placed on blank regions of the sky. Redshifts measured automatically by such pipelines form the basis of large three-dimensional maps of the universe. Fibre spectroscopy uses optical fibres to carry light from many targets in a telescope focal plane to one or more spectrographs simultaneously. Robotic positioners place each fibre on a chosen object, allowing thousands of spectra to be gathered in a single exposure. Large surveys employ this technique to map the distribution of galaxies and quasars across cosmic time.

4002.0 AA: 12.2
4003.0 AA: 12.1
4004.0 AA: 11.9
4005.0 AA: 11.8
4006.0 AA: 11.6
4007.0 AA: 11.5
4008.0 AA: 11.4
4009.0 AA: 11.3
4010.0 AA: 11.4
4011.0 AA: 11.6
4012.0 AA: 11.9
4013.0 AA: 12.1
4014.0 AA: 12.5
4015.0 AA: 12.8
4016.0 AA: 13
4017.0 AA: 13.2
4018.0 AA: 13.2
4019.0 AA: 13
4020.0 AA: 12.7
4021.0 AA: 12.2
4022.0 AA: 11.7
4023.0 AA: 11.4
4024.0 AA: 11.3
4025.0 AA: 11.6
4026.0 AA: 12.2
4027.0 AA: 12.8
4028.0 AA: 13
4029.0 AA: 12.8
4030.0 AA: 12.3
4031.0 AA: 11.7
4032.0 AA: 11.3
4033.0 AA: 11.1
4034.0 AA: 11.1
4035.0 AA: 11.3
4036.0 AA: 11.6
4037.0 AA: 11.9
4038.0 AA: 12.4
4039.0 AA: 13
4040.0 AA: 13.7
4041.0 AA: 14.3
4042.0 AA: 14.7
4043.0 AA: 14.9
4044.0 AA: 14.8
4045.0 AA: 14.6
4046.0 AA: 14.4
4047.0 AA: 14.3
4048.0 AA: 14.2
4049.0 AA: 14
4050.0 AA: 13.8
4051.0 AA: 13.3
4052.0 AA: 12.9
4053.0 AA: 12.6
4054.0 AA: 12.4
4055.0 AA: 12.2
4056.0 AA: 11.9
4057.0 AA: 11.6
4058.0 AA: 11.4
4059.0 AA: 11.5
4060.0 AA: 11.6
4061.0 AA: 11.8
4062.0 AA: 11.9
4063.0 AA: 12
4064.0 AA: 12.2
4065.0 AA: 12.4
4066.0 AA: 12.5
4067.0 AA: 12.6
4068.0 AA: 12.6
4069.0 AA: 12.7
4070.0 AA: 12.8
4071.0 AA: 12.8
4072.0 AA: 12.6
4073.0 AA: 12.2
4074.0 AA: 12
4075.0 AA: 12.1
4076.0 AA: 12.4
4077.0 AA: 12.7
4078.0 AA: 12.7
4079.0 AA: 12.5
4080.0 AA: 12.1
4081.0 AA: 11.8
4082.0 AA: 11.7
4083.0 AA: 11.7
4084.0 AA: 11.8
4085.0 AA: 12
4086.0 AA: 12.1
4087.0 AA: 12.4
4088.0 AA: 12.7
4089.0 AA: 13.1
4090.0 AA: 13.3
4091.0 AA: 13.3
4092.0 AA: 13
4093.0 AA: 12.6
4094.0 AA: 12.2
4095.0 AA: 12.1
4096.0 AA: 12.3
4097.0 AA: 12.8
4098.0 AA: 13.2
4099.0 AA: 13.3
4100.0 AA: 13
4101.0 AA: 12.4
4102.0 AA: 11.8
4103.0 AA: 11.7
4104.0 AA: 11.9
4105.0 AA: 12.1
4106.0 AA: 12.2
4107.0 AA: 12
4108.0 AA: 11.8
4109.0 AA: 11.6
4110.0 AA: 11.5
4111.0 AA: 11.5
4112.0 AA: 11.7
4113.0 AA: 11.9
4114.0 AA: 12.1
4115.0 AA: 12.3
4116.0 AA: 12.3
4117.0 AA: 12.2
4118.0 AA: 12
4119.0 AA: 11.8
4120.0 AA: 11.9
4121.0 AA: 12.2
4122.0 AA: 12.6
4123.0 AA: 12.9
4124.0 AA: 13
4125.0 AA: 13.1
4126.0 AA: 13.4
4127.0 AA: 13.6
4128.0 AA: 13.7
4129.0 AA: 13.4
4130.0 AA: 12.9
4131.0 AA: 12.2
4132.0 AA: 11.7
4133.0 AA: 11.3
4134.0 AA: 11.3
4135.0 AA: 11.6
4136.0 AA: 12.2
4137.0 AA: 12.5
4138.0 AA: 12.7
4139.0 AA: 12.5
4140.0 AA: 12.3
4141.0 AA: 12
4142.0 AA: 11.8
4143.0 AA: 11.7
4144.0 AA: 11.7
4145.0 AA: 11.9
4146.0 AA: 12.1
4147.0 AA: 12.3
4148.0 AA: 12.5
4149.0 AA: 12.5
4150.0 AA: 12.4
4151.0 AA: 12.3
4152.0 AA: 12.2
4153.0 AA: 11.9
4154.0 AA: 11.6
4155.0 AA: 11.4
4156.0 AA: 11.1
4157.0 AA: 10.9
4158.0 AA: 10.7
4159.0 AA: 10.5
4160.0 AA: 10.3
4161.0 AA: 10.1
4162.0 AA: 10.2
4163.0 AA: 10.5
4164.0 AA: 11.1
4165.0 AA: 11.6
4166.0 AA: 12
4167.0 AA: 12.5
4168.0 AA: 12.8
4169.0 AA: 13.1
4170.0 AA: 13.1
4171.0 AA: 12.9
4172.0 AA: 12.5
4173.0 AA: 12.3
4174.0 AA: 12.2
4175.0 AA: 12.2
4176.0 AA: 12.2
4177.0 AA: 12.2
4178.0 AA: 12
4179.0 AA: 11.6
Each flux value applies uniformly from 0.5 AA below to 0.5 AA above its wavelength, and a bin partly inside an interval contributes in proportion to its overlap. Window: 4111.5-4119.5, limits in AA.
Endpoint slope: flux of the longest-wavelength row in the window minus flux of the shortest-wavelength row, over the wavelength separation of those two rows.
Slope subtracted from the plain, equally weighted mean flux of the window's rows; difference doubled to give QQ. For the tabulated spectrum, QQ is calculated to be 24.0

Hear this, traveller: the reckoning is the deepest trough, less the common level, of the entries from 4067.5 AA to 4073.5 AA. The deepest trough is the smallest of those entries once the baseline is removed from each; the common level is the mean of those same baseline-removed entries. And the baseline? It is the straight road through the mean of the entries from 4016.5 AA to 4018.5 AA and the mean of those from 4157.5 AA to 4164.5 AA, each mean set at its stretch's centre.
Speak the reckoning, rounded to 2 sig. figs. -0.37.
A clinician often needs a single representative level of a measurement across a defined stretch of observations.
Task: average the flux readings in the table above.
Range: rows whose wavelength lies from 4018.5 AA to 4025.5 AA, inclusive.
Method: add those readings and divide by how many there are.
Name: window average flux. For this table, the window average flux 12.0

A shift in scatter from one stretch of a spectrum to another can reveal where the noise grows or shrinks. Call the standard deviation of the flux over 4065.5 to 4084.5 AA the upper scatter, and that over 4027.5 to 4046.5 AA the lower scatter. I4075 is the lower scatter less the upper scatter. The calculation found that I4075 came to 1.0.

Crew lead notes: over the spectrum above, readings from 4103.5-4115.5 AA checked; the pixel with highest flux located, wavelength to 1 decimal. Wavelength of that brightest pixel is 4115.0 AA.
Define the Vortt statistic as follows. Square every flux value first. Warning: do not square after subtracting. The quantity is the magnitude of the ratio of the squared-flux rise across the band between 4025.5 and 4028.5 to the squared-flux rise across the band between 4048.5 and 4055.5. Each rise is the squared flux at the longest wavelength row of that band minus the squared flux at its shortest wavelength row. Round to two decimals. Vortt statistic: 0.43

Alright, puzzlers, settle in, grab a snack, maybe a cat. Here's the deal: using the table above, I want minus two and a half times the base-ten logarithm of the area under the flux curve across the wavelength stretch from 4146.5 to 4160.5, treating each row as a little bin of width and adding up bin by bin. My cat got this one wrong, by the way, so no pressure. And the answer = -5.53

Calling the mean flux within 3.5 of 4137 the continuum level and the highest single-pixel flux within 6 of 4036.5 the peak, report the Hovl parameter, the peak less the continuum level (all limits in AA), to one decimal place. 2.5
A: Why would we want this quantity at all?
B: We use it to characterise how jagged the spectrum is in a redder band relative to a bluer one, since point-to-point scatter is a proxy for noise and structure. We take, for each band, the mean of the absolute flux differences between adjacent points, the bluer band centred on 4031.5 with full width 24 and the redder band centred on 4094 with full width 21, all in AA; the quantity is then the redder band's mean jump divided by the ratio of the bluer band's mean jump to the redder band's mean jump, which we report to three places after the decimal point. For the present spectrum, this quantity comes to 0.212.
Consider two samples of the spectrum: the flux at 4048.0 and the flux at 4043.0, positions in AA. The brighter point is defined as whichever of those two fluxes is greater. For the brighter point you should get 14.9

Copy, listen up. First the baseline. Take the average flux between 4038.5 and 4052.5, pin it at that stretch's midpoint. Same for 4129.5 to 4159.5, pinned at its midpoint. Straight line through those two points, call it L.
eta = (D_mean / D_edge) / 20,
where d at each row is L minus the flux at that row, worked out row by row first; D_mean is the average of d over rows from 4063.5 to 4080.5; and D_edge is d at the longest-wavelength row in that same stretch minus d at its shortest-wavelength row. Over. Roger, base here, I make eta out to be -0.20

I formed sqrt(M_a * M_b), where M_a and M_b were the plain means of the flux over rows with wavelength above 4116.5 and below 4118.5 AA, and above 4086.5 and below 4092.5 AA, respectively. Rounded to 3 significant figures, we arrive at 12.5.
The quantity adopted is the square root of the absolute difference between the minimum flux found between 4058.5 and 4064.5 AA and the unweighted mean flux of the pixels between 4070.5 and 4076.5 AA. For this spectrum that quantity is 0.92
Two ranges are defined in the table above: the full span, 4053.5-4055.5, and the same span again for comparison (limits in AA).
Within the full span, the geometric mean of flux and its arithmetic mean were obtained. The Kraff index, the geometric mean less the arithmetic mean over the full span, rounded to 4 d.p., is -0.0004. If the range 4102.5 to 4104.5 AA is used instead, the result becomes -0.0004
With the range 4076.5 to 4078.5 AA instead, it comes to 0.0000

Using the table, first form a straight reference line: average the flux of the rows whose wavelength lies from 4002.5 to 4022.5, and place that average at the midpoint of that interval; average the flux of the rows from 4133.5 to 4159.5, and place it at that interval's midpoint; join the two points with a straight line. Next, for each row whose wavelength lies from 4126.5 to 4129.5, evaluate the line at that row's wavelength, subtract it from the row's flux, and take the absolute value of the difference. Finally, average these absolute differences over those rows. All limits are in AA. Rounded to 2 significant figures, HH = 1.7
